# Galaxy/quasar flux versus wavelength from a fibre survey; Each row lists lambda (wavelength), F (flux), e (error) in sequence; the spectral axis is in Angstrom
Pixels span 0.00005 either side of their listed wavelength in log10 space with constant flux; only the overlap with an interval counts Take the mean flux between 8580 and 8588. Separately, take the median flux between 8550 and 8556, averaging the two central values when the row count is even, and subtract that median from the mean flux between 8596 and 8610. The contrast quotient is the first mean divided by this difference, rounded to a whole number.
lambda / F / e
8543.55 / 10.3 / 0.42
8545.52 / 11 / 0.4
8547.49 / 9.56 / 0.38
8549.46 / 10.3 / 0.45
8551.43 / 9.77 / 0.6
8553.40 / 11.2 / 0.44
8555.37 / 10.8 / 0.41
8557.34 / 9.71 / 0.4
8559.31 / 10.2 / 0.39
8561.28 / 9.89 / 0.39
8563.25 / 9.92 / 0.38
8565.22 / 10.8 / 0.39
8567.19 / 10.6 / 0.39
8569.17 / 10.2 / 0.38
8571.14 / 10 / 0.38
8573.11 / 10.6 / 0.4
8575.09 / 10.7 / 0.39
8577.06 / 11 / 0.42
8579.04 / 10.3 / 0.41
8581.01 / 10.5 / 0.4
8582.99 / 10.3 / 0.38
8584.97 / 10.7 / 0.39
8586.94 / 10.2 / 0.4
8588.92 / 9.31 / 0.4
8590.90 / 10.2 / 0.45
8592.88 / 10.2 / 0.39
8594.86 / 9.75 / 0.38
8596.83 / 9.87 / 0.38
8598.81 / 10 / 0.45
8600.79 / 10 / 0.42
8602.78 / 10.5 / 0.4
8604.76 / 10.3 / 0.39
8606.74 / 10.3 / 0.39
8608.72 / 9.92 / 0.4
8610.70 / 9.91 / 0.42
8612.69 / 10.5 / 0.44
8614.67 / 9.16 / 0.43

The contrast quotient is -15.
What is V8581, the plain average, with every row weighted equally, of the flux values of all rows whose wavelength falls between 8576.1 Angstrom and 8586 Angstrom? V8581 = 10.6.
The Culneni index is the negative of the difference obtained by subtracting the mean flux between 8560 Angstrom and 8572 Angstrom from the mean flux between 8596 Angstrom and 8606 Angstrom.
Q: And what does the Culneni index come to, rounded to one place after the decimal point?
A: 0.1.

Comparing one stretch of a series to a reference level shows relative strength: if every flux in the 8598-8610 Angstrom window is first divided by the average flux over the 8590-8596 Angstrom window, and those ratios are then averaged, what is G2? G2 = 1.01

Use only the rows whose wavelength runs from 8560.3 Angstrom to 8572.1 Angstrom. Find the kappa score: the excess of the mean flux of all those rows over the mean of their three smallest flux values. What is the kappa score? 0.30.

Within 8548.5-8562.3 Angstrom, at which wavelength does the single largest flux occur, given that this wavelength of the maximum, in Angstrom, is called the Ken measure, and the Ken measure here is 8553.40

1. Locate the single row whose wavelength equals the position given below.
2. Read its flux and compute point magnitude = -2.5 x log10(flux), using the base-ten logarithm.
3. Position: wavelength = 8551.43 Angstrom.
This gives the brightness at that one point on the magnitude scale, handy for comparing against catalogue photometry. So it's -2.47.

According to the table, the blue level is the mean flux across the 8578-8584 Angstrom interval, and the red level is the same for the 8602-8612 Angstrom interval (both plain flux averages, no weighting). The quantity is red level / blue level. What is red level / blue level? 0.98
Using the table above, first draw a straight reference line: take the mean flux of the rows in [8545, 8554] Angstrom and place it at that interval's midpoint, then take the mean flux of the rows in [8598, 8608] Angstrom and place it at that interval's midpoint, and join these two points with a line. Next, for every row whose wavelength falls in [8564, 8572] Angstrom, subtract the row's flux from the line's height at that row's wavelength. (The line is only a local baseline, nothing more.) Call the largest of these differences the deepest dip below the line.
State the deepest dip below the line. 0.3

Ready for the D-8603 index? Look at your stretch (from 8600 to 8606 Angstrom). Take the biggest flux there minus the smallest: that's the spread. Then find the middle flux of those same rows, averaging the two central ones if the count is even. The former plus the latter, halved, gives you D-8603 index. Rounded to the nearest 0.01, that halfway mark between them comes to 5.40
